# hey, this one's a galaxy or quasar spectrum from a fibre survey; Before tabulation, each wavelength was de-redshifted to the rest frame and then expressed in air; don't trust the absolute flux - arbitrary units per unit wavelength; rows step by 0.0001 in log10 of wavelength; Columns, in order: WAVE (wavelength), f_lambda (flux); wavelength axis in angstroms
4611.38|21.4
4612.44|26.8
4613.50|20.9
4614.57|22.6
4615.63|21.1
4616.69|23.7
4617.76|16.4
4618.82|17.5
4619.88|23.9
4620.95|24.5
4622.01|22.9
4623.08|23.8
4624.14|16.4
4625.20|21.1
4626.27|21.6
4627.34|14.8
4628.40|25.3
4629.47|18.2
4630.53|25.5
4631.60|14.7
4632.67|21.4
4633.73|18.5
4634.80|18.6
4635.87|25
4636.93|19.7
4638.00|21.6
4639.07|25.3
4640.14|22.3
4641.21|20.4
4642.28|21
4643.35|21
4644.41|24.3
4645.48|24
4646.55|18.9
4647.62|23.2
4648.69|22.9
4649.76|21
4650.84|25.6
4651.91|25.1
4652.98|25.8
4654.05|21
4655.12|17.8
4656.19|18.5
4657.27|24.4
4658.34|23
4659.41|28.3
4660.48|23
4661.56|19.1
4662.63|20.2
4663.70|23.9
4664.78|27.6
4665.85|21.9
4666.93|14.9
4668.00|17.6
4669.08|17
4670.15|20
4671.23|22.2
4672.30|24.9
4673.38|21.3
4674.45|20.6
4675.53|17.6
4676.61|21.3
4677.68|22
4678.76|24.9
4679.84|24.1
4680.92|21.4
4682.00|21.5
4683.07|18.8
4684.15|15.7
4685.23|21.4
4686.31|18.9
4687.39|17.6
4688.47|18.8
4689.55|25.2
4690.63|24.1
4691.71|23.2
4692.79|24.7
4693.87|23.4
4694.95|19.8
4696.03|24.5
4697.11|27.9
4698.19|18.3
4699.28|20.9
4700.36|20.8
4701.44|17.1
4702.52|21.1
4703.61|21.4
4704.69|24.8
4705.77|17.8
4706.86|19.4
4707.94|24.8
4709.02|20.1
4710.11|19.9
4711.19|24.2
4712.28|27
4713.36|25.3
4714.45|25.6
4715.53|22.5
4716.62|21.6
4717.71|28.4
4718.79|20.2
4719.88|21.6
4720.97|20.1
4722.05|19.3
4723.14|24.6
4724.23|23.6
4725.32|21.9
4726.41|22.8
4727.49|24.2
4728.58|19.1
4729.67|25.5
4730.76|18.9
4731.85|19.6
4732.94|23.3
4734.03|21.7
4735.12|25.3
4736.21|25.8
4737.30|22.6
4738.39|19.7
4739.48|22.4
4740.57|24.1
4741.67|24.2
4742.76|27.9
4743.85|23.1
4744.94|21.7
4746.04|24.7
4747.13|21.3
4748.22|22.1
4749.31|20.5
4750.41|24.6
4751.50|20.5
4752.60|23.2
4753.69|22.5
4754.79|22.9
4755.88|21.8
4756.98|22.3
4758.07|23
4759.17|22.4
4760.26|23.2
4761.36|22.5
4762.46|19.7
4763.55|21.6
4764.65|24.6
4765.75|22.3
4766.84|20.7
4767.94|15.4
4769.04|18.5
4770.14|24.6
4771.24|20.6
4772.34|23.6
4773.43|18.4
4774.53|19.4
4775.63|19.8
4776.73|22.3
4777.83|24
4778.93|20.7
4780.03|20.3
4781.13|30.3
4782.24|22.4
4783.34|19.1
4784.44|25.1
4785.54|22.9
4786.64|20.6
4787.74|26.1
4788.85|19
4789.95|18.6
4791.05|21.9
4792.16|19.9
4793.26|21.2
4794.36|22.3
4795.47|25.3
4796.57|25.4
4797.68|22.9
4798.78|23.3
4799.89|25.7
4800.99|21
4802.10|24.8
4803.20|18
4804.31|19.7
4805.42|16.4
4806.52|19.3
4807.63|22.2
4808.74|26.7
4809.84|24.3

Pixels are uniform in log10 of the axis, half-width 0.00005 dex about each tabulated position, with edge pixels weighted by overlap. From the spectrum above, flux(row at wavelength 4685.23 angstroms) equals 21.4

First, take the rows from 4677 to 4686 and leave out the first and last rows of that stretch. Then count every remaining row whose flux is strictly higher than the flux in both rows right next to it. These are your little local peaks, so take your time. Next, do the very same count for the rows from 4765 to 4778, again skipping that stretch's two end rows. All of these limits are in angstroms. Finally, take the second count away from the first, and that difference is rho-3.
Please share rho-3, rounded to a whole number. 0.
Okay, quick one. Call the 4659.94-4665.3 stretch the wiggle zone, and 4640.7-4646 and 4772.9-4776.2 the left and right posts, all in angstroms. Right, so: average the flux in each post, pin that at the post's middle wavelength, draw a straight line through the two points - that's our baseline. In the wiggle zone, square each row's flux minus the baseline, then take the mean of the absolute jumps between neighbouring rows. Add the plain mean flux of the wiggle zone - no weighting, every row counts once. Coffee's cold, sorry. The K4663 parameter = 33.5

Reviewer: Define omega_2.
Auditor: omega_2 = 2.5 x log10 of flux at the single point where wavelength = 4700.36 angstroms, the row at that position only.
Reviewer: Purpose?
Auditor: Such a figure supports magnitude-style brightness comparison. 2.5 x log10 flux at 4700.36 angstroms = 3.30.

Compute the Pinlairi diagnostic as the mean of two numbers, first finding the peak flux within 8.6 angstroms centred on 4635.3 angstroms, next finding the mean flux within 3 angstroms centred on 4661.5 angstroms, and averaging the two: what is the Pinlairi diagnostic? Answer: 23.0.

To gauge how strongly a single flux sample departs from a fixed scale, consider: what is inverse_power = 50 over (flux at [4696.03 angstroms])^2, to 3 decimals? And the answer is 0.083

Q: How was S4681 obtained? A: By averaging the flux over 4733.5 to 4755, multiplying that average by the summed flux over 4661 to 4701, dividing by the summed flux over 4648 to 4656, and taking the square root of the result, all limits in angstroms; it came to 11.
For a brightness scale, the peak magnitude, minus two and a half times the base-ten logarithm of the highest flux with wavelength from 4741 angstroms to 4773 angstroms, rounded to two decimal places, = -3.61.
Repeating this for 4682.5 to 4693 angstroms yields -3.50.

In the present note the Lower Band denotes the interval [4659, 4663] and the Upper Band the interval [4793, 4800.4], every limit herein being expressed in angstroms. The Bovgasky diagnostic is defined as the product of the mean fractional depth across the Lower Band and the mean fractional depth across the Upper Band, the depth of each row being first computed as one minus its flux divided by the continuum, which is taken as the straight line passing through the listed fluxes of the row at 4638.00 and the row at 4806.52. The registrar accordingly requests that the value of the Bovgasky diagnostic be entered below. 0.014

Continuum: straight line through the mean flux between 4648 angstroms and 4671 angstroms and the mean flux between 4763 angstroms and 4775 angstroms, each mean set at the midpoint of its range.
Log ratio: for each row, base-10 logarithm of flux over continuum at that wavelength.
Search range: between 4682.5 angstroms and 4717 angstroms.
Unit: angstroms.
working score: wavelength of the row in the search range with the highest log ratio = 4697.11 angstroms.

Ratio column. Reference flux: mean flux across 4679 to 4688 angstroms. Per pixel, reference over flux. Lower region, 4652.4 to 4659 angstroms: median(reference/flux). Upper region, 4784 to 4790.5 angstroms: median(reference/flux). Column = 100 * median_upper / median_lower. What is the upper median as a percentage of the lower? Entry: 101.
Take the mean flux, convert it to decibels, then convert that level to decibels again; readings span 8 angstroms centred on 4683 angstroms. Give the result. 11.2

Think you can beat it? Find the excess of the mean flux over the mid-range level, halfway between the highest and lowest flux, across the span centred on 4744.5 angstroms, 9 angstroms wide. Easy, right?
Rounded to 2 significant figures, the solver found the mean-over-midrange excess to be -1.0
